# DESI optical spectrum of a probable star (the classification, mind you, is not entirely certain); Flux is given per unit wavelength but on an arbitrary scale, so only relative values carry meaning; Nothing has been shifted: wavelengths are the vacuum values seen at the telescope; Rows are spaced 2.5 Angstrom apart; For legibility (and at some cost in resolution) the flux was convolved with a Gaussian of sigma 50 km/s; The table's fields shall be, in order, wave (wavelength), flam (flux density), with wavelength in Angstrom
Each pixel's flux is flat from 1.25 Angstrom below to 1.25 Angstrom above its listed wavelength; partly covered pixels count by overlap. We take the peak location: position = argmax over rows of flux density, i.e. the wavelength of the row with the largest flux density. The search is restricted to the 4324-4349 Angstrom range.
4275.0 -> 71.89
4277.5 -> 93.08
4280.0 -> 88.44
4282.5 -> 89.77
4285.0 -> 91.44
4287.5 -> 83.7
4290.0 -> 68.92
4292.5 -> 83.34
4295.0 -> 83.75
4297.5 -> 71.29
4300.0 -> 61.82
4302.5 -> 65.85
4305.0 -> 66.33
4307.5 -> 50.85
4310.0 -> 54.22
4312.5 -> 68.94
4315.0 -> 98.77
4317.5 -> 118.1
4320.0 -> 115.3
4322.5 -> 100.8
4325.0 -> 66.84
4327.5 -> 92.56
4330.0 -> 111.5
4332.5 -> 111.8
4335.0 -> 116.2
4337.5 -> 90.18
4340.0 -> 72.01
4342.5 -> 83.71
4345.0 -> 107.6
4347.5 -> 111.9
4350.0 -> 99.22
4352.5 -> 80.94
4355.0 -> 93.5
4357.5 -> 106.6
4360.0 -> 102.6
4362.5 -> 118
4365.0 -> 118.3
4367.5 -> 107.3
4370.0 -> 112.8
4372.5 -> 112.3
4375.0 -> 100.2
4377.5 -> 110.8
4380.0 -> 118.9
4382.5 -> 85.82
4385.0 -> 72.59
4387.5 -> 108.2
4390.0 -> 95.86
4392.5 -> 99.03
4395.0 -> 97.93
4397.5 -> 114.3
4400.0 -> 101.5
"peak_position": 4335.0 Angstrom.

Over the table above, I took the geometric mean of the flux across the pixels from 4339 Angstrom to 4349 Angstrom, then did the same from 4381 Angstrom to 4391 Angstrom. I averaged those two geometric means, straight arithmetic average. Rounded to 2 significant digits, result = 91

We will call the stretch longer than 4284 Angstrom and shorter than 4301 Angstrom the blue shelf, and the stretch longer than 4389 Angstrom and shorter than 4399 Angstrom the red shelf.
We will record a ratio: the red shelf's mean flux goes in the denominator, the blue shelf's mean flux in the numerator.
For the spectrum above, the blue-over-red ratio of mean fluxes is 0.76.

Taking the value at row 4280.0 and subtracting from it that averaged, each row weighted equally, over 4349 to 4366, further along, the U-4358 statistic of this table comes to -14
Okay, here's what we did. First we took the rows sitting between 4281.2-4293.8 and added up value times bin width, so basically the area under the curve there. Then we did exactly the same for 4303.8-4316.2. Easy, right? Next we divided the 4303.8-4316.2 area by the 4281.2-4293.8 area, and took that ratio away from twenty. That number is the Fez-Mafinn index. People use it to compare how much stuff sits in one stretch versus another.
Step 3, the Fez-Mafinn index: 19.2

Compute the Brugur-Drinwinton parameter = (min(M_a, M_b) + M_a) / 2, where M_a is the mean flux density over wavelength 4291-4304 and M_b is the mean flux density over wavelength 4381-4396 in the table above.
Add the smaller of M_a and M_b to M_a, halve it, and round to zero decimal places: 73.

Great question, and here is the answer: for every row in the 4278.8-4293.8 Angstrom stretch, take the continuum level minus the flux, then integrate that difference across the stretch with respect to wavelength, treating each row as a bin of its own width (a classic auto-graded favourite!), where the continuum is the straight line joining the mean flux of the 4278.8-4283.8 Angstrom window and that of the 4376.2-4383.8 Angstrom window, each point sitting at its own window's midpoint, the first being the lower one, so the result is 85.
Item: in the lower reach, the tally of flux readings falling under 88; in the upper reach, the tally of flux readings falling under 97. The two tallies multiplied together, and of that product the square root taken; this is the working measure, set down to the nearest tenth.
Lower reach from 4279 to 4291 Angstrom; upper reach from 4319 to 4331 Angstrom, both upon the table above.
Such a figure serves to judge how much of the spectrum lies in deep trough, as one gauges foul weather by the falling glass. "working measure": 2.0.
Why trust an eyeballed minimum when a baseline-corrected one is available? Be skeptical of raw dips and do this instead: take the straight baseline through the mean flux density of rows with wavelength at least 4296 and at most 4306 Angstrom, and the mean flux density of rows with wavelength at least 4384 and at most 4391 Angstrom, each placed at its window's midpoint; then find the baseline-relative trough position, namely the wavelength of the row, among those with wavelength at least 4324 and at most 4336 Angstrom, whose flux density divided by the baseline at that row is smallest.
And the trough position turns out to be 4325.0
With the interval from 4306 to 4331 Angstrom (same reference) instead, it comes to 4307.5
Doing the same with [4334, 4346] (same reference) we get 4340.0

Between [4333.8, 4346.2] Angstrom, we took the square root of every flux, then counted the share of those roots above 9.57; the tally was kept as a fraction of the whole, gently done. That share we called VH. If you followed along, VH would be 0.40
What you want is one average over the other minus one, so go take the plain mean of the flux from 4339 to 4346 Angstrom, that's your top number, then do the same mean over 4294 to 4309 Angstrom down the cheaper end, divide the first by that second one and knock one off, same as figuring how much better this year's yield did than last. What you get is 0.32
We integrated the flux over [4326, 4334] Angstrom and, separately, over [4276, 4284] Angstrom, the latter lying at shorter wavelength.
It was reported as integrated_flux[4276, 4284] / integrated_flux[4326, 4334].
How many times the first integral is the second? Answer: 0.86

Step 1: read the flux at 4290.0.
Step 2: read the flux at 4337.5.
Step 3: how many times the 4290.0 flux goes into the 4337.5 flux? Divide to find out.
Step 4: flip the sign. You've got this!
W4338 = -1.3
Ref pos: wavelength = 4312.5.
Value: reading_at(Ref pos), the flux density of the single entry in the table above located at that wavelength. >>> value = 68.94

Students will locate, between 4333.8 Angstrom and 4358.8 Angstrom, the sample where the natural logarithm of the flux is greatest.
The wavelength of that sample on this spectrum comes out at 4335.0 Angstrom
